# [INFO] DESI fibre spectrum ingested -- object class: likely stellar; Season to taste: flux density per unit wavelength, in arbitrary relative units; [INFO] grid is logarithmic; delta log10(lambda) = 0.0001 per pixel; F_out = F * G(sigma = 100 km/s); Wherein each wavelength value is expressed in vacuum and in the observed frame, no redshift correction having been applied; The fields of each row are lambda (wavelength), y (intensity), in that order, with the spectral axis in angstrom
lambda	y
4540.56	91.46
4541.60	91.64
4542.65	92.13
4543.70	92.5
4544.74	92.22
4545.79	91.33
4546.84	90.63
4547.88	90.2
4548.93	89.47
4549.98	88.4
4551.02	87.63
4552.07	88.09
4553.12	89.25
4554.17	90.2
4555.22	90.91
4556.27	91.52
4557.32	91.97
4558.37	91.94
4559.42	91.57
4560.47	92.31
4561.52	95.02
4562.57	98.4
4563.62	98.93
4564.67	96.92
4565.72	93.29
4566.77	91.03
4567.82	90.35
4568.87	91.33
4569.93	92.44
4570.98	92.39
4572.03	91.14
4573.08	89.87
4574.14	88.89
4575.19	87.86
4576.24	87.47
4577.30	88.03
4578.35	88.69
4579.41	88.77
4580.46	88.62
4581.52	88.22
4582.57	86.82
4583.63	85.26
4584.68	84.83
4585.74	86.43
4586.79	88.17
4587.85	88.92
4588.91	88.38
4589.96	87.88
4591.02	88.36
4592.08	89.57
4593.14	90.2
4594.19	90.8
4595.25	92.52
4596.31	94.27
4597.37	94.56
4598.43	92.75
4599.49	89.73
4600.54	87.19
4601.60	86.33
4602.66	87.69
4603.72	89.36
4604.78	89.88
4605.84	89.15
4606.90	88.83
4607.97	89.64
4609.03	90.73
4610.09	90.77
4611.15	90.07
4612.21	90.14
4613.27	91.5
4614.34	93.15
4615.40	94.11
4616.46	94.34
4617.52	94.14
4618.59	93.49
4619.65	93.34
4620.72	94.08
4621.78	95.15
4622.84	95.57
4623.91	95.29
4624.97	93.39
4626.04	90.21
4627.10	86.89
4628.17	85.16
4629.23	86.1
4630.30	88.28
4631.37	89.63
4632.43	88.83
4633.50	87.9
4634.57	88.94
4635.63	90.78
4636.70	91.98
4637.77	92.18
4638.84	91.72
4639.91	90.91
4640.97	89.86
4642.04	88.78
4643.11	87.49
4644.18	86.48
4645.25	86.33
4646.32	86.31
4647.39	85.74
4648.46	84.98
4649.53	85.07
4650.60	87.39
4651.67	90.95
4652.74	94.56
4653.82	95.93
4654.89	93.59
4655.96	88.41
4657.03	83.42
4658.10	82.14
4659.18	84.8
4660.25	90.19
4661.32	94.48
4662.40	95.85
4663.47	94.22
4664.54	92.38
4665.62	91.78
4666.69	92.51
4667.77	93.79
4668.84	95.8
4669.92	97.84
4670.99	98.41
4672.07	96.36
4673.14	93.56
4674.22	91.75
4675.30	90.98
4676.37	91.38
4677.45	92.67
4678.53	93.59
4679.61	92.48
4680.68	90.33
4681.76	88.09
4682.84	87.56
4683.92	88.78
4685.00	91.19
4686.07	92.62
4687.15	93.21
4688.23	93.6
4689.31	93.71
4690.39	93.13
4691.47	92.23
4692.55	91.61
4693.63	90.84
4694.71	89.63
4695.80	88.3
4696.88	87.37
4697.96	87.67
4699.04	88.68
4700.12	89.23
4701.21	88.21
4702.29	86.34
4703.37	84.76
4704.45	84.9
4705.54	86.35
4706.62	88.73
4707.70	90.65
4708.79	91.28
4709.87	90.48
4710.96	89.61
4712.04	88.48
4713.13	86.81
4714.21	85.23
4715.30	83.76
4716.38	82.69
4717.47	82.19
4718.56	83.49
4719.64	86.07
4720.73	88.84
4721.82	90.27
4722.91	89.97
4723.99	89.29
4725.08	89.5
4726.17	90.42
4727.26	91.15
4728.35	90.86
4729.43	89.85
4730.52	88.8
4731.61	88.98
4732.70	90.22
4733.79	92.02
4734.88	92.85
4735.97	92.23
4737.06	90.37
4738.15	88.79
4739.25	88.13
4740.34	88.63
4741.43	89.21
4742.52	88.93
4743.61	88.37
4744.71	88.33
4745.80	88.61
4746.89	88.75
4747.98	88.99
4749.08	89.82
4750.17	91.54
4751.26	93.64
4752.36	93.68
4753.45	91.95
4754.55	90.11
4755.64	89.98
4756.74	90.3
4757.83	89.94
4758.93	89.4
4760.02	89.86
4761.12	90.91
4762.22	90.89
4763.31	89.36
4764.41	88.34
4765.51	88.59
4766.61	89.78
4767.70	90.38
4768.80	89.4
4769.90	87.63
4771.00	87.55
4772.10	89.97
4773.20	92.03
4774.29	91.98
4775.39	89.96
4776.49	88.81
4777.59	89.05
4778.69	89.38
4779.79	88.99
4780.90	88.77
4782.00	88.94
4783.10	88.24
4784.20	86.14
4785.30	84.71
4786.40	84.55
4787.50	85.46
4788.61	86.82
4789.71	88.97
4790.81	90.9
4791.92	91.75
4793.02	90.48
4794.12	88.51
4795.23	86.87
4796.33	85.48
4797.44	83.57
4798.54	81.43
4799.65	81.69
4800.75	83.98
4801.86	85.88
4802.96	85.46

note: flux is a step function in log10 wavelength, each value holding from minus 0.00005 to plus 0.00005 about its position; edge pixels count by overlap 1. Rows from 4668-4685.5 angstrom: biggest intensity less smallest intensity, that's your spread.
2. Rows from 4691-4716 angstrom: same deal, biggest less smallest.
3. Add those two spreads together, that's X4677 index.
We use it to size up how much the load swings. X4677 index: 19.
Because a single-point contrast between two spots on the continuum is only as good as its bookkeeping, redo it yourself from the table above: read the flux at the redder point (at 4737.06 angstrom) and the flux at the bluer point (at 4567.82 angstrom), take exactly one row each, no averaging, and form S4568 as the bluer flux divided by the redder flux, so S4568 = 1.00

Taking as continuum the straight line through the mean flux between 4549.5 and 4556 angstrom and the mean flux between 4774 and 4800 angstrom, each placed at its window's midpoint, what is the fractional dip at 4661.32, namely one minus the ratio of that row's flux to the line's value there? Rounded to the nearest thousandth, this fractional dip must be -0.069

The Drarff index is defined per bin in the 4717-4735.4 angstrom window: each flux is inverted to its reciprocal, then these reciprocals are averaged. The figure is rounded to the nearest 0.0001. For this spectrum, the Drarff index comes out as 0.0112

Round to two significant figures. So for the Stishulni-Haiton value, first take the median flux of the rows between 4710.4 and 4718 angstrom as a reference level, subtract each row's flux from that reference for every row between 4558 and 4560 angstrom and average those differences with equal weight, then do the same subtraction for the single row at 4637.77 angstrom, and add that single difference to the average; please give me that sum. -13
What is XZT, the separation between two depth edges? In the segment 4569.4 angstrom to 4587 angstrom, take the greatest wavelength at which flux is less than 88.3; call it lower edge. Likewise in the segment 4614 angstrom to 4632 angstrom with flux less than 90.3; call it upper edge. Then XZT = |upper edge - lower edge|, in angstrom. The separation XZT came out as 44.6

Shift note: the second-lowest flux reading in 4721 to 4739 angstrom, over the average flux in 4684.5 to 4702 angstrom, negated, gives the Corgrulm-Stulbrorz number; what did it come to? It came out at -0.98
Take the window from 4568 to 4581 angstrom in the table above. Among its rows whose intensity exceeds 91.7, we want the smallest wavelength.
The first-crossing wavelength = 4569.93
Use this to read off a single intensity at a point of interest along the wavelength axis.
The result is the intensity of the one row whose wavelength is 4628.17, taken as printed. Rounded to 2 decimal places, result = 85.16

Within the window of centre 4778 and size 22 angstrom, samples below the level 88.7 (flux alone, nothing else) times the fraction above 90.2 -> 1.2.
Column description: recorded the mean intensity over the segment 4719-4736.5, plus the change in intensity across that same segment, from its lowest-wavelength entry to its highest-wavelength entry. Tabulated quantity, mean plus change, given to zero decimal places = 96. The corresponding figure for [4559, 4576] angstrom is 89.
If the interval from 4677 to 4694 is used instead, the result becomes 90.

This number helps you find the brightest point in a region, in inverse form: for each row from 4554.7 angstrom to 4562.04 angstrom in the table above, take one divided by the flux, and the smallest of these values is 0.0105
